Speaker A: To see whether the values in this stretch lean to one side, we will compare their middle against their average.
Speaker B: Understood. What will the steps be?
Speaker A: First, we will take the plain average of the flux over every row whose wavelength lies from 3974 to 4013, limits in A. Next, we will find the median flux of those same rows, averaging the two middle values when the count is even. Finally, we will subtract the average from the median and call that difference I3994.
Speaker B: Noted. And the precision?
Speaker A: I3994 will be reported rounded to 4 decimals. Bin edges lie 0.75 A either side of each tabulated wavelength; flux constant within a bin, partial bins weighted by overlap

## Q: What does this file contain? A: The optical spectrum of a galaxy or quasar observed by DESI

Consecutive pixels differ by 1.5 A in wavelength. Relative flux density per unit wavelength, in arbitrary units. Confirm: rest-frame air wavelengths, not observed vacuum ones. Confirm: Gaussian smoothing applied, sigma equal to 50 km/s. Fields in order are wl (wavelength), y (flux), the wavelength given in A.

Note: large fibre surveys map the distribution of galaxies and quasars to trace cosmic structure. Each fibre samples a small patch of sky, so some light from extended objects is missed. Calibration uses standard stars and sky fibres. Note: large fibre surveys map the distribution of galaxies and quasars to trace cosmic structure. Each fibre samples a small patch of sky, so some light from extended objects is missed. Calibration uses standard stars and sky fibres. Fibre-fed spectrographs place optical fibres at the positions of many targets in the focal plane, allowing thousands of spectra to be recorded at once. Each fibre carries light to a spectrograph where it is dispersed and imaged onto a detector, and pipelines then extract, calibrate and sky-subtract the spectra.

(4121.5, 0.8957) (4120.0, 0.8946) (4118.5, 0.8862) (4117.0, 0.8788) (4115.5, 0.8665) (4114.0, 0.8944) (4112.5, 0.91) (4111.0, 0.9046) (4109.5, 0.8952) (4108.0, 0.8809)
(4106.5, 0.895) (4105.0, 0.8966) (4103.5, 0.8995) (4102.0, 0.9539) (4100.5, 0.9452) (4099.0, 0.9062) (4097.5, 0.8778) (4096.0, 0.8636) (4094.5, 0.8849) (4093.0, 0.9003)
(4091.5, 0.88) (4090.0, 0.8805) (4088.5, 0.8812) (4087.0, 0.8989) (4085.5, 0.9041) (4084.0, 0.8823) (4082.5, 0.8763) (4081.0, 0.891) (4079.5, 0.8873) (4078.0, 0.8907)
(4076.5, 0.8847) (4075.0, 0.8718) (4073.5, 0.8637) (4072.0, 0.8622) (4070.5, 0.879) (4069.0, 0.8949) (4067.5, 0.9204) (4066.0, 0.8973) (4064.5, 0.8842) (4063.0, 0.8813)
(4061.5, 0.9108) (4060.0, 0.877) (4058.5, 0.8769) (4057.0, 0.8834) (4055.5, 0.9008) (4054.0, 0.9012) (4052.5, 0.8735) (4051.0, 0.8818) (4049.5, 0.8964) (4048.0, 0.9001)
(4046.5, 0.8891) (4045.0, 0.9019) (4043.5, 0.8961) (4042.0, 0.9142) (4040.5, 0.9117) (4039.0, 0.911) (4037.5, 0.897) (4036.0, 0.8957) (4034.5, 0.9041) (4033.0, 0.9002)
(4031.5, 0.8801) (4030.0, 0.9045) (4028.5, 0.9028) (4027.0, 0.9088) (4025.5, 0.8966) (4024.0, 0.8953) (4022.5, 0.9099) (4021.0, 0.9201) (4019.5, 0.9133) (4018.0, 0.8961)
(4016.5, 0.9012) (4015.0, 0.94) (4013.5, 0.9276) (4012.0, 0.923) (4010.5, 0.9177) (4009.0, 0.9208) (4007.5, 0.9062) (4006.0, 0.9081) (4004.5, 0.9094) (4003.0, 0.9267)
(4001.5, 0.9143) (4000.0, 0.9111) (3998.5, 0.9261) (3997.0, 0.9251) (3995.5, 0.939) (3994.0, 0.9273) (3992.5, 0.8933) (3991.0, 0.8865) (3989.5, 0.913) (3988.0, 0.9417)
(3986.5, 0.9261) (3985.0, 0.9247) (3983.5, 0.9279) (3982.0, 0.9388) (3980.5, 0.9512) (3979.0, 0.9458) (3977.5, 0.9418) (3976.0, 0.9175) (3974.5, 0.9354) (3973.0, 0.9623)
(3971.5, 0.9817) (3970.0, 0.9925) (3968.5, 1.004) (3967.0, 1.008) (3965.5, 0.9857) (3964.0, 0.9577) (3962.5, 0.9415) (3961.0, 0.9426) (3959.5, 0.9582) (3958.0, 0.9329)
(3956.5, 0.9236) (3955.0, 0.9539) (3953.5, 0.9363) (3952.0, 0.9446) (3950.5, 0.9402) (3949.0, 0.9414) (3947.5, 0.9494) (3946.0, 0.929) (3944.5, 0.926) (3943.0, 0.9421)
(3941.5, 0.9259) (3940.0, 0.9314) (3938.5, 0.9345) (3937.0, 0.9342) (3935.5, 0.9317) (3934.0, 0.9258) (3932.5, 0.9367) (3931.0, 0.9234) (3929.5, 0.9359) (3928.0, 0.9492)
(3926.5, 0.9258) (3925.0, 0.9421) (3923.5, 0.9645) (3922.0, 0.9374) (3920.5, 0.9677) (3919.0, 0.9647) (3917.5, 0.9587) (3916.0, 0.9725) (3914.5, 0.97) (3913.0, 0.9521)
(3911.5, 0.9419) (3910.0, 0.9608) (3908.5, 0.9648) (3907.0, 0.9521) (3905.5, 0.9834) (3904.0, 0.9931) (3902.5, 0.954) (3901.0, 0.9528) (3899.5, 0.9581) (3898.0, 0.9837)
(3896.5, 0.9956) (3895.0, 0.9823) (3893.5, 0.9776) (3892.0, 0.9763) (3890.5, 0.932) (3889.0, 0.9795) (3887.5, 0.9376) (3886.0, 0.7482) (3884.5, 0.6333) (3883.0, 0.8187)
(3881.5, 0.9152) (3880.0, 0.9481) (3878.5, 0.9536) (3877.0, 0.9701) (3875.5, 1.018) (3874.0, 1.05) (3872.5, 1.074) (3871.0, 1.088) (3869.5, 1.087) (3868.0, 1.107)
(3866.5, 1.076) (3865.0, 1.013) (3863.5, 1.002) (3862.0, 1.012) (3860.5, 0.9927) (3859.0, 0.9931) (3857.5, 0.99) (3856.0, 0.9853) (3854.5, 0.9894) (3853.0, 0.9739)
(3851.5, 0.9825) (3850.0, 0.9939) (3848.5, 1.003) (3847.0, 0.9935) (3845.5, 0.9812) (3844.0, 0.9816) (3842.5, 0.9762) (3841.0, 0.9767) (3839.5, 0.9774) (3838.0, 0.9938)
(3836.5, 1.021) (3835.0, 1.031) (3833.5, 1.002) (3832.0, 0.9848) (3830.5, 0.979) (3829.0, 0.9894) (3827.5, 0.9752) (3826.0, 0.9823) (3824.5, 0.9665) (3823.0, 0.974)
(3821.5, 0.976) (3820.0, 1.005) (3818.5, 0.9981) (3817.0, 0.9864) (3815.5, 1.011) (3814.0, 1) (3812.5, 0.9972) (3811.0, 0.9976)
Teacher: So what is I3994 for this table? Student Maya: 0.0019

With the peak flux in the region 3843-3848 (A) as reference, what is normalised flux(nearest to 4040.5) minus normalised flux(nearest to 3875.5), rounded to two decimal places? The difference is -0.11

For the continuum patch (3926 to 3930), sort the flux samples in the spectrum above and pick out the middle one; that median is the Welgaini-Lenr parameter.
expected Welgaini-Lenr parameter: 0.94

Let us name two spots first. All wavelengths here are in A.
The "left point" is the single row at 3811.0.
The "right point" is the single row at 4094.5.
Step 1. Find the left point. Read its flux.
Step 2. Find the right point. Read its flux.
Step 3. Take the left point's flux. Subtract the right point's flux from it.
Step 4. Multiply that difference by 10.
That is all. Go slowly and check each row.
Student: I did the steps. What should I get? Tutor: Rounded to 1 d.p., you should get 1.1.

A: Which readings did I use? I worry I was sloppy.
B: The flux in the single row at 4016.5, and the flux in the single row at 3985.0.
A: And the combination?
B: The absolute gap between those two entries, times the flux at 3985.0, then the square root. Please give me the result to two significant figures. 0.15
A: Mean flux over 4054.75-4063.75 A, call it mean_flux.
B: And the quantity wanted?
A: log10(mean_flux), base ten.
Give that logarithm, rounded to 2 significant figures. -0.051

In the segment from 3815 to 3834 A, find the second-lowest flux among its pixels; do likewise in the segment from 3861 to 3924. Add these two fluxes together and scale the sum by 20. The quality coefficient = 34.4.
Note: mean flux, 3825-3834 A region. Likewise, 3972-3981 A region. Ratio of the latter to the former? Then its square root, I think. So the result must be 0.98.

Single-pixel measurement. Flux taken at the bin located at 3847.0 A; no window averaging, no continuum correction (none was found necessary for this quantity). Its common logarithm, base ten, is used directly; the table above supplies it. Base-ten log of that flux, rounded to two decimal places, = 0.00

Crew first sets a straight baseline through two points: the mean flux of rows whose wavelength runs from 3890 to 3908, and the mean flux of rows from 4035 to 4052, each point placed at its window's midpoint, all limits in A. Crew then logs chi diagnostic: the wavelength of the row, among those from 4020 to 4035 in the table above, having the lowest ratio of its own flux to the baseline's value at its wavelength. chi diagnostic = 4031.5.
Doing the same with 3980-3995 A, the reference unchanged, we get 3991.0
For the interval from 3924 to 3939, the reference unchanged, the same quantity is 3931.0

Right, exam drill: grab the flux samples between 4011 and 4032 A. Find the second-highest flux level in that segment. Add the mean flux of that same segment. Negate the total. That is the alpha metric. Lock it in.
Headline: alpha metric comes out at -1.84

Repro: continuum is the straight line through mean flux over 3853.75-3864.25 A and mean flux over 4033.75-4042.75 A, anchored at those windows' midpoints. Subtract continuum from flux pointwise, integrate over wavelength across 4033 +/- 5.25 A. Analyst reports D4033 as -0.11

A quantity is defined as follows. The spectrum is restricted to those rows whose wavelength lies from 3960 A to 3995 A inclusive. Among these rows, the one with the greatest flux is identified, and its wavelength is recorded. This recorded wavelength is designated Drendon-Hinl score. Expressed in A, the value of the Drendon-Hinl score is 3967.0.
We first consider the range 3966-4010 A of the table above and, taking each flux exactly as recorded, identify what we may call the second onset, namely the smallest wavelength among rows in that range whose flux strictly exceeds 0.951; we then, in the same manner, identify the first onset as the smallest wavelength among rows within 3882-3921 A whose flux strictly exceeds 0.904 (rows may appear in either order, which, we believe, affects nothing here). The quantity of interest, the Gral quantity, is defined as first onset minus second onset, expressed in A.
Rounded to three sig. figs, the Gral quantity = -79.5 A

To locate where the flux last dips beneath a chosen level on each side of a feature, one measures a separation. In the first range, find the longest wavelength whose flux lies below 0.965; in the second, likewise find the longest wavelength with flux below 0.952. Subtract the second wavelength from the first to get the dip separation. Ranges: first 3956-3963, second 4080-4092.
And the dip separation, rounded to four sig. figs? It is -129.0 A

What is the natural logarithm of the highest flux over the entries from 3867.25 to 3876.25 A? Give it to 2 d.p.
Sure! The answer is 0.10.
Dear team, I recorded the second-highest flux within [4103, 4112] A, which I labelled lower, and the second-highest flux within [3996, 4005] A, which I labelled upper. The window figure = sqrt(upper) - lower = 0.063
